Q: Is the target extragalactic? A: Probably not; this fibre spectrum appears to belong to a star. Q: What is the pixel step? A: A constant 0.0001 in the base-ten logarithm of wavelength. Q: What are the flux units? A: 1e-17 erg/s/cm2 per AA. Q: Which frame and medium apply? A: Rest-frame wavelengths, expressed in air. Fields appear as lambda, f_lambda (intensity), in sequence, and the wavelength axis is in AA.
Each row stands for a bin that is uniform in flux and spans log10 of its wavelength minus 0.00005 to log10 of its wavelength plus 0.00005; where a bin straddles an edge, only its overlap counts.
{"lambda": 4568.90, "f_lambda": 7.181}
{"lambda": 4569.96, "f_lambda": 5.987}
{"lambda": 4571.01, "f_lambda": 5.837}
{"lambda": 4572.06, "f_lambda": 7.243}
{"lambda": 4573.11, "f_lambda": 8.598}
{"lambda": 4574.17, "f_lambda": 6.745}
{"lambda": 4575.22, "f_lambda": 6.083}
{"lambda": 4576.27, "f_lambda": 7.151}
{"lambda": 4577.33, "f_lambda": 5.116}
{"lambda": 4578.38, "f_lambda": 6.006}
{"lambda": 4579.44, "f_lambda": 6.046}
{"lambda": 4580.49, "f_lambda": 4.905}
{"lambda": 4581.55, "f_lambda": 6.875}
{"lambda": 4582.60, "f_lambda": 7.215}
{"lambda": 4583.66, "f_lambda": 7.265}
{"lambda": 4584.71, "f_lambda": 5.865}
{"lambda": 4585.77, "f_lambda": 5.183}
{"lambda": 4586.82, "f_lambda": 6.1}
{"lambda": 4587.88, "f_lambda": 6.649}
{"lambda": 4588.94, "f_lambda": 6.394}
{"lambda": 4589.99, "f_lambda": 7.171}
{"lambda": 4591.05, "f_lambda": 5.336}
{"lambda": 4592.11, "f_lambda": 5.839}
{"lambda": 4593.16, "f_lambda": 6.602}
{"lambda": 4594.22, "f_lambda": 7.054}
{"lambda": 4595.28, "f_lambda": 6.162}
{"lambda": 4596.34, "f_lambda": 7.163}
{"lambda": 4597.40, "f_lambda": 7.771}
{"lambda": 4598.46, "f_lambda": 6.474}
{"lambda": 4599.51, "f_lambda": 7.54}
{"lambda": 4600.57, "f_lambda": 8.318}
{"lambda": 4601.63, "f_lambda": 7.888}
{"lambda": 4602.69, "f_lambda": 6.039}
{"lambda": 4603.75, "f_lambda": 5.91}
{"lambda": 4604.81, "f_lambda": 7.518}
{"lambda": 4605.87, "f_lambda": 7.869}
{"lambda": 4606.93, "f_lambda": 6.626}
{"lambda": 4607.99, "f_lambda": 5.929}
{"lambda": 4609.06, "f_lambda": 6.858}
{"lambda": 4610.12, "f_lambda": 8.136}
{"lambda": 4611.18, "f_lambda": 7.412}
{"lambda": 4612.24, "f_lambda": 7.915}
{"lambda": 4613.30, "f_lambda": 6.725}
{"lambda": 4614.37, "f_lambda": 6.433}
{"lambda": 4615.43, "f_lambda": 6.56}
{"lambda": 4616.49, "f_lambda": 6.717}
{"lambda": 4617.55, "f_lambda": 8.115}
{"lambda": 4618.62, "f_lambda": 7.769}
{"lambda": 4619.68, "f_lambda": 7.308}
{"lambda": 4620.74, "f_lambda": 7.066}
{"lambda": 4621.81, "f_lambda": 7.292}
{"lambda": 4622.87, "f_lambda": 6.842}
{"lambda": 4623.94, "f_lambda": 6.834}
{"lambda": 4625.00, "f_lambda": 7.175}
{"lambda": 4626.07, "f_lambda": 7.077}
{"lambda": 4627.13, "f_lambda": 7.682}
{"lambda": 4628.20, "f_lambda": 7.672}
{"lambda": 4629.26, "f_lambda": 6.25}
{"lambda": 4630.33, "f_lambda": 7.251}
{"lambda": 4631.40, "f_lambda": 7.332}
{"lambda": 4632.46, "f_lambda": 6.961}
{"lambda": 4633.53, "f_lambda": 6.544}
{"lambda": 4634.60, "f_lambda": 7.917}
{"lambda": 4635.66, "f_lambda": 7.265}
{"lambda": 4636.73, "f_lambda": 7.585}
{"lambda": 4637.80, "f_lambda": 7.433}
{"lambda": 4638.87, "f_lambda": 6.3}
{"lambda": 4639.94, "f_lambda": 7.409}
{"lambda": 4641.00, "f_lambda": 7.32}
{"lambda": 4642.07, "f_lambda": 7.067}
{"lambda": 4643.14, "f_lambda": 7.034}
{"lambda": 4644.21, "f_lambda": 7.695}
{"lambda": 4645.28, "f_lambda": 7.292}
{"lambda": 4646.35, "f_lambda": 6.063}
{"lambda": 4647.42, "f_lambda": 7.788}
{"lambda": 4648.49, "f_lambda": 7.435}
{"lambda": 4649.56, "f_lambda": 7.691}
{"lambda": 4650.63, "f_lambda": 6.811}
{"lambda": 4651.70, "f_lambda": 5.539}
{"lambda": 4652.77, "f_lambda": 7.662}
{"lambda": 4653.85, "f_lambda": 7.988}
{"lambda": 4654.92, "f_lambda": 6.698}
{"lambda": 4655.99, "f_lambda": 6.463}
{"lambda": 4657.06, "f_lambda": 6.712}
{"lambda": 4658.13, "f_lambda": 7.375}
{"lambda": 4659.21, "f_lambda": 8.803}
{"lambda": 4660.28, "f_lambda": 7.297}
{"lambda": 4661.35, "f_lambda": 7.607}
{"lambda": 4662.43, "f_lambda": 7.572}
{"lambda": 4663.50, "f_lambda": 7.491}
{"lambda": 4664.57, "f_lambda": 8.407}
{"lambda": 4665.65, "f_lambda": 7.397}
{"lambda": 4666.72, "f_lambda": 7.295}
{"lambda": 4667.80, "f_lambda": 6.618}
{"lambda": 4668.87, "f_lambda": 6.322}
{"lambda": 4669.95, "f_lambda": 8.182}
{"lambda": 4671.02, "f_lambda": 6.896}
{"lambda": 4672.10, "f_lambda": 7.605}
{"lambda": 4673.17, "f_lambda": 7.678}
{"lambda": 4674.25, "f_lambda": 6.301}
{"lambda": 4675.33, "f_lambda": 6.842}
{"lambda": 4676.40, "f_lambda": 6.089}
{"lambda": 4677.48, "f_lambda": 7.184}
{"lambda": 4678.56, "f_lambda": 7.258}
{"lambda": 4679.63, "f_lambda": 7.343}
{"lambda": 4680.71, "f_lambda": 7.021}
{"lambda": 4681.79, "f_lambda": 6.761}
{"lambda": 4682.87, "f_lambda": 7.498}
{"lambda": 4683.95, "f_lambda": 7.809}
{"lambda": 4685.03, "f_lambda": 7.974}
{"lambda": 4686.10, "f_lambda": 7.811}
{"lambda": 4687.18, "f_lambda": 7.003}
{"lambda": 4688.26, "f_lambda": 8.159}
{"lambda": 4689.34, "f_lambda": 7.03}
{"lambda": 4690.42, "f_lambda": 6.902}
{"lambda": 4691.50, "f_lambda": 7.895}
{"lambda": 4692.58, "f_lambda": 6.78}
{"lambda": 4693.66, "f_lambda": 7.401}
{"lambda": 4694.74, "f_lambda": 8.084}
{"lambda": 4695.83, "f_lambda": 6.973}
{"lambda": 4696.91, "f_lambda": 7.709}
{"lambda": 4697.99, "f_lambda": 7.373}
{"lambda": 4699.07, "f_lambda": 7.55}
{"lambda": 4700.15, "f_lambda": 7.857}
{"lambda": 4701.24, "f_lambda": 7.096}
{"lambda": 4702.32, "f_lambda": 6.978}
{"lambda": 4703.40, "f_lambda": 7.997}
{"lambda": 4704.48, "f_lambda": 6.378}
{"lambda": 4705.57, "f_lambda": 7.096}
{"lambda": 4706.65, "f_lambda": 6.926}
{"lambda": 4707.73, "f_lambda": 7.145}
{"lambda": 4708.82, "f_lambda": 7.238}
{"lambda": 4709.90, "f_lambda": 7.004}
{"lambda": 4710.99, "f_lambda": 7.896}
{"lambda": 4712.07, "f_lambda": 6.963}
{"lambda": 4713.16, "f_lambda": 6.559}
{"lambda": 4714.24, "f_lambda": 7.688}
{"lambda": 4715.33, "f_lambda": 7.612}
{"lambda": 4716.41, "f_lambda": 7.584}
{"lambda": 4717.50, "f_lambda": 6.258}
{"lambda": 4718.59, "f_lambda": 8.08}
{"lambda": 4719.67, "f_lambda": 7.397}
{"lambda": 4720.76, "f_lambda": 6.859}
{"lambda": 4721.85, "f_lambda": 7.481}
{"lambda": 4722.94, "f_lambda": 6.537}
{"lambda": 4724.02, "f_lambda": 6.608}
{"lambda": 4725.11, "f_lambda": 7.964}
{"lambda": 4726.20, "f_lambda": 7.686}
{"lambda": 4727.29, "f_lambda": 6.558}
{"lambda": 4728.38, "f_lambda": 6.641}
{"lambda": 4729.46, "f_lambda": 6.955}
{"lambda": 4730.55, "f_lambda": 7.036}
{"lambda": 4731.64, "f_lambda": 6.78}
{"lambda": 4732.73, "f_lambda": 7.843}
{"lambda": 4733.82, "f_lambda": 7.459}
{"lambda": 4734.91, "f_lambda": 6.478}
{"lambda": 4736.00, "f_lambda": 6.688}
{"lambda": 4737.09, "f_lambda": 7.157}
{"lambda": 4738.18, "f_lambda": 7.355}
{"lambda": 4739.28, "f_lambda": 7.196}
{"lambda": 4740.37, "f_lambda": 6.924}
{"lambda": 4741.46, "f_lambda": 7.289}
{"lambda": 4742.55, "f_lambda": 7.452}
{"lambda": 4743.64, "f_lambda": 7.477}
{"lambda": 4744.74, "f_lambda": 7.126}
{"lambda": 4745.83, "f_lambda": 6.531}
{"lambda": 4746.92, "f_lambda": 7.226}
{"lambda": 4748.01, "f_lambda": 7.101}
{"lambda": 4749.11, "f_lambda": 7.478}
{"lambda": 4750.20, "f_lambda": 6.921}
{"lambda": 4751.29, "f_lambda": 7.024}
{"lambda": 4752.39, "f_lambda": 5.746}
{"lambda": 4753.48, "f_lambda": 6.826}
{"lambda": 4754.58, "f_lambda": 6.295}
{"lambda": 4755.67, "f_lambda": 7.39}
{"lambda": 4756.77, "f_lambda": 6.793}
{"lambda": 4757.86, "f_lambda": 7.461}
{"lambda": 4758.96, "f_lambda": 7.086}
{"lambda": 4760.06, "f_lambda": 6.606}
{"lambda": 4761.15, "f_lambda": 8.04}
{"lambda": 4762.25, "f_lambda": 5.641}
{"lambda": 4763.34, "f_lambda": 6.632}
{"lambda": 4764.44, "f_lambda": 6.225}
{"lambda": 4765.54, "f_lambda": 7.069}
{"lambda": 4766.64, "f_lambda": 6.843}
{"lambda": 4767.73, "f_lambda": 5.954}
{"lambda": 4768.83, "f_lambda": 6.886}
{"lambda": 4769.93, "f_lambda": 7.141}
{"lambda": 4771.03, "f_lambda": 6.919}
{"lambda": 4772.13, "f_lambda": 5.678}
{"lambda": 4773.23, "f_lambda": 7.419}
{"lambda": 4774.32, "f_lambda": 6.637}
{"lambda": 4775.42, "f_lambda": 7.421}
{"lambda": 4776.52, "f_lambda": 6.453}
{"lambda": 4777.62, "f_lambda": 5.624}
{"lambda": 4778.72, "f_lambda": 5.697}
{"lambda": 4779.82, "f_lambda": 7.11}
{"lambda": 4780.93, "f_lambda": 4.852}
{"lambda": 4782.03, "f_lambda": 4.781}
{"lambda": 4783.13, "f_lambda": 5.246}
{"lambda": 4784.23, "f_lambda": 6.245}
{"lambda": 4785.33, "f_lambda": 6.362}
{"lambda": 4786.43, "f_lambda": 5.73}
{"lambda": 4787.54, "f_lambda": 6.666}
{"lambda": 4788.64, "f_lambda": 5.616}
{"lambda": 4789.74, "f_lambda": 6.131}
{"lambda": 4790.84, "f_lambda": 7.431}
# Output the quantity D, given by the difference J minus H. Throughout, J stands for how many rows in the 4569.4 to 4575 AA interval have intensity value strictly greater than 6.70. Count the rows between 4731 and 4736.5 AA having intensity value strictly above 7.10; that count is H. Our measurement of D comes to 1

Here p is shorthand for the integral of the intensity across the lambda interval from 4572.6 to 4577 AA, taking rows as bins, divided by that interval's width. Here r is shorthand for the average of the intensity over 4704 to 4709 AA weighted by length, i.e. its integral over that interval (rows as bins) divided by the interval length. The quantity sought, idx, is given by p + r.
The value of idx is 14.0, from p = 7.04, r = 6.9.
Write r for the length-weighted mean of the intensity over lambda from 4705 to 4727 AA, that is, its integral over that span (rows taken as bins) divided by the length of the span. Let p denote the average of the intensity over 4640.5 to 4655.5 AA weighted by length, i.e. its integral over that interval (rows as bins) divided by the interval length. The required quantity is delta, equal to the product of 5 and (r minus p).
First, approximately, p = 7.14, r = 7.2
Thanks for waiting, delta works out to 0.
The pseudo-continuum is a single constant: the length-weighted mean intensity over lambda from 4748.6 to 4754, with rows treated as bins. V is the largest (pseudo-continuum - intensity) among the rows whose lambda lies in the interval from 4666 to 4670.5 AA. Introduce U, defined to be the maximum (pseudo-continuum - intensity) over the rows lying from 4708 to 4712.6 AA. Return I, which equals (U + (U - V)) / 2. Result -0.40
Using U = -0.16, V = 0.48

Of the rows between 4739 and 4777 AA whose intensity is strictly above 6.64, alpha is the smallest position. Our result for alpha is 4739.28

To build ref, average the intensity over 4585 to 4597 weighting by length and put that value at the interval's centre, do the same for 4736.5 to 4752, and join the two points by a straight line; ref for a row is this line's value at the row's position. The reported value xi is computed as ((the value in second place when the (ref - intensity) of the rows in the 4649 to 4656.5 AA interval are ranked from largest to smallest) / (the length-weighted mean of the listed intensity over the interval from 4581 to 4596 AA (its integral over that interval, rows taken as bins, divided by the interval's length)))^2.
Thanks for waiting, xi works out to 0.001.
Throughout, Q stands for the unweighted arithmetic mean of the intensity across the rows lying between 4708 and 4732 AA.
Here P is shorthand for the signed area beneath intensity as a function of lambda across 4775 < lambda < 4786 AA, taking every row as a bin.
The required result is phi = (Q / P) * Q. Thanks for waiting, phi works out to 0.8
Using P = 66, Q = 7.15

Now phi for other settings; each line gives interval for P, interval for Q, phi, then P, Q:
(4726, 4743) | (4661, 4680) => 0.4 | 120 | 7.23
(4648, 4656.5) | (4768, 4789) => 0.7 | 60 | 6.24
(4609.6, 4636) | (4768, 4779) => 0.2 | 190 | 6.59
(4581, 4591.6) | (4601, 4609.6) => 0.7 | 68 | 6.83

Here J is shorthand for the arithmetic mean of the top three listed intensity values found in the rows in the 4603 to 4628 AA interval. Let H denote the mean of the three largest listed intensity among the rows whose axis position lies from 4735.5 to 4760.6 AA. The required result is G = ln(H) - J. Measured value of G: -6.0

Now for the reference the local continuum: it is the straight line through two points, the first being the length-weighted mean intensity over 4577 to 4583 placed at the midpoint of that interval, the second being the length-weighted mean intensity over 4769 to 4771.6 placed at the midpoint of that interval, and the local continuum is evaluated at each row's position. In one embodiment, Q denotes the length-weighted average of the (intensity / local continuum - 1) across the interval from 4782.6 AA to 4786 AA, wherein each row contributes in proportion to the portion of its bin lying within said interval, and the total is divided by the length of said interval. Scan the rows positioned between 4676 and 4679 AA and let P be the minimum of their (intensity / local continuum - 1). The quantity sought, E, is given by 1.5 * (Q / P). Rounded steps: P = -0.07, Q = -0.16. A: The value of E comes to 3.6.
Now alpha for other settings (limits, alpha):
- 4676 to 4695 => 4677.48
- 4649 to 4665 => 4649.56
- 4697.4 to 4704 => 4697.99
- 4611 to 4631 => 4611.18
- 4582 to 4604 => 4582.60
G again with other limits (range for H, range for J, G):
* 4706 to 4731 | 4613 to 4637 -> -5.9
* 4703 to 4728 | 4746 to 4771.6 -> -5.6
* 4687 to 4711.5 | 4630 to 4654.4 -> -5.8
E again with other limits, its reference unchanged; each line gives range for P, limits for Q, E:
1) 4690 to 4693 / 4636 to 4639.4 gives 6.8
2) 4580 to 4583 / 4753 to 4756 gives 0.1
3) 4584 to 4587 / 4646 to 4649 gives -1.3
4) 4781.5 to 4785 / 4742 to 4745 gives -0.4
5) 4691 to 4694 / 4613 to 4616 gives 3.1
